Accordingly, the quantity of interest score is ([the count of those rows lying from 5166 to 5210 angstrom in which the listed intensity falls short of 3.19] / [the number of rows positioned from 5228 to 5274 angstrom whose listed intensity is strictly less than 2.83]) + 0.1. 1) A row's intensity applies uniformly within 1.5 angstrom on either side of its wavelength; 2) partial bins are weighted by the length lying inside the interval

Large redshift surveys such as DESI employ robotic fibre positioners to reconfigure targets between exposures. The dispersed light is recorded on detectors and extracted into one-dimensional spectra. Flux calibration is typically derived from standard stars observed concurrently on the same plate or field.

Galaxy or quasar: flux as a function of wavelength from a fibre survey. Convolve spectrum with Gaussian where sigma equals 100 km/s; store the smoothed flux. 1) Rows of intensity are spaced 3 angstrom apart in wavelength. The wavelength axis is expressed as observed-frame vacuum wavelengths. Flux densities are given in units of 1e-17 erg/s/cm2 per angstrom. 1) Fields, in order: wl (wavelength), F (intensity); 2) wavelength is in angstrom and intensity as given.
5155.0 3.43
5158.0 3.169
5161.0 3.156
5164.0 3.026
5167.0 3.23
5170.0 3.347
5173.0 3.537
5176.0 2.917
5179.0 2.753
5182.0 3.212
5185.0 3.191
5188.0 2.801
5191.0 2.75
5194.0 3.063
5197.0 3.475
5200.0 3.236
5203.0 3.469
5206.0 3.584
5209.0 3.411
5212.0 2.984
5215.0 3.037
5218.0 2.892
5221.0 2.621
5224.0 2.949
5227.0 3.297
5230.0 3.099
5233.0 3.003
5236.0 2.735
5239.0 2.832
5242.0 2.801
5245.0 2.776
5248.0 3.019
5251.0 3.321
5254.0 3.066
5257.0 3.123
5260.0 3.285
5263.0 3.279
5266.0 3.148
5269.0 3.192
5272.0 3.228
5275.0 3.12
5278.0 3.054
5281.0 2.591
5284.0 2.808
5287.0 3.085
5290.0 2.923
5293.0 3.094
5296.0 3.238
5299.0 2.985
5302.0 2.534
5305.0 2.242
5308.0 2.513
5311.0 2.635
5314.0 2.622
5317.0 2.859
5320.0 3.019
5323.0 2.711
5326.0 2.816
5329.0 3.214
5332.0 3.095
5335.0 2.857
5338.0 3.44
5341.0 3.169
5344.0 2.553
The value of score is 1.8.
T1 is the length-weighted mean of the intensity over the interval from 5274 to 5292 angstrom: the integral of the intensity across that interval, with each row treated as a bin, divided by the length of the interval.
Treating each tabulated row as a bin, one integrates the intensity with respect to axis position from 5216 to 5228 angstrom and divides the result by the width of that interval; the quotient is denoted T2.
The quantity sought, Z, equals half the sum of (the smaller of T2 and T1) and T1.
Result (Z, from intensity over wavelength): 2.93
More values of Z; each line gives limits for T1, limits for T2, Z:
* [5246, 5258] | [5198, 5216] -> 3.12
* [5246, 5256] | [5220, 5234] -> 3.06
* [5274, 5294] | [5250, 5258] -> 2.95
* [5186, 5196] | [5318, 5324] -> 2.90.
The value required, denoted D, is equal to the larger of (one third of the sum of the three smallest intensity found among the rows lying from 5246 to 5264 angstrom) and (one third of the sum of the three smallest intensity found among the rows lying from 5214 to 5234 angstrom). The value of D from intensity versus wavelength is 3.07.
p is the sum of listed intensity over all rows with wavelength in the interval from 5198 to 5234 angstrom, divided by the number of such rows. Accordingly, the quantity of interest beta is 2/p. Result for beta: 0.64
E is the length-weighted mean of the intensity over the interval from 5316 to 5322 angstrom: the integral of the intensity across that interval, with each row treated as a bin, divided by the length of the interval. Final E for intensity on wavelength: 2.93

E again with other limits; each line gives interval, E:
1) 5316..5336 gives 2.94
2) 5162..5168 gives 3.12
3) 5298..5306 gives 2.58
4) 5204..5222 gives 3.11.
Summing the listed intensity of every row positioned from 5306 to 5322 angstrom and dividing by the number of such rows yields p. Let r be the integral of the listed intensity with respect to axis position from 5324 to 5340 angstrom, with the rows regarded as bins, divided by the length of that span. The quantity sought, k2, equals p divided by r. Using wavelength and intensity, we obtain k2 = 0.89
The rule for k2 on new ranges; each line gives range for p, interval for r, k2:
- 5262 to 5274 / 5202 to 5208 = 0.91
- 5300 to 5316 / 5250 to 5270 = 0.78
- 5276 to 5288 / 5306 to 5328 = 1.05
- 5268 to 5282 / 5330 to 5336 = 1.01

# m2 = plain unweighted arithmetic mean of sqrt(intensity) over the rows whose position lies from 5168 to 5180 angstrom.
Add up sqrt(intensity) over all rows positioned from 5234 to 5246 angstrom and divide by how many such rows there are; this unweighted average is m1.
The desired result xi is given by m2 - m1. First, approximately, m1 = 1.67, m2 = 1.77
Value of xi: 0.10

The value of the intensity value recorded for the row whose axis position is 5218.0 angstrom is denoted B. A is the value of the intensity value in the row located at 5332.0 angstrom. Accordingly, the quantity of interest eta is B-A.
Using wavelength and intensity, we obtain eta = -0.20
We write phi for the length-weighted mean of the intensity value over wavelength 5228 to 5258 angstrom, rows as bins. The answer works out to 2.98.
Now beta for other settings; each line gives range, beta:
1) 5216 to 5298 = 0.66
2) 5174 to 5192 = 0.68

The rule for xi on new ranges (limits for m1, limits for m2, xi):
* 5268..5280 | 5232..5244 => -0.09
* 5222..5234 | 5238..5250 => -0.07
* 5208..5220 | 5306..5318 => -0.12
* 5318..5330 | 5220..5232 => 0.01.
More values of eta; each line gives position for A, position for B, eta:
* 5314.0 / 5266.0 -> 0.53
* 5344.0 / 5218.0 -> 0.34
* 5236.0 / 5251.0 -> 0.59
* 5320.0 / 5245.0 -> -0.24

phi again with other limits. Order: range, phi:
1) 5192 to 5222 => 3.18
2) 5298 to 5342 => 2.84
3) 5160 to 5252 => 3.08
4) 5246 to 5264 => 3.17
